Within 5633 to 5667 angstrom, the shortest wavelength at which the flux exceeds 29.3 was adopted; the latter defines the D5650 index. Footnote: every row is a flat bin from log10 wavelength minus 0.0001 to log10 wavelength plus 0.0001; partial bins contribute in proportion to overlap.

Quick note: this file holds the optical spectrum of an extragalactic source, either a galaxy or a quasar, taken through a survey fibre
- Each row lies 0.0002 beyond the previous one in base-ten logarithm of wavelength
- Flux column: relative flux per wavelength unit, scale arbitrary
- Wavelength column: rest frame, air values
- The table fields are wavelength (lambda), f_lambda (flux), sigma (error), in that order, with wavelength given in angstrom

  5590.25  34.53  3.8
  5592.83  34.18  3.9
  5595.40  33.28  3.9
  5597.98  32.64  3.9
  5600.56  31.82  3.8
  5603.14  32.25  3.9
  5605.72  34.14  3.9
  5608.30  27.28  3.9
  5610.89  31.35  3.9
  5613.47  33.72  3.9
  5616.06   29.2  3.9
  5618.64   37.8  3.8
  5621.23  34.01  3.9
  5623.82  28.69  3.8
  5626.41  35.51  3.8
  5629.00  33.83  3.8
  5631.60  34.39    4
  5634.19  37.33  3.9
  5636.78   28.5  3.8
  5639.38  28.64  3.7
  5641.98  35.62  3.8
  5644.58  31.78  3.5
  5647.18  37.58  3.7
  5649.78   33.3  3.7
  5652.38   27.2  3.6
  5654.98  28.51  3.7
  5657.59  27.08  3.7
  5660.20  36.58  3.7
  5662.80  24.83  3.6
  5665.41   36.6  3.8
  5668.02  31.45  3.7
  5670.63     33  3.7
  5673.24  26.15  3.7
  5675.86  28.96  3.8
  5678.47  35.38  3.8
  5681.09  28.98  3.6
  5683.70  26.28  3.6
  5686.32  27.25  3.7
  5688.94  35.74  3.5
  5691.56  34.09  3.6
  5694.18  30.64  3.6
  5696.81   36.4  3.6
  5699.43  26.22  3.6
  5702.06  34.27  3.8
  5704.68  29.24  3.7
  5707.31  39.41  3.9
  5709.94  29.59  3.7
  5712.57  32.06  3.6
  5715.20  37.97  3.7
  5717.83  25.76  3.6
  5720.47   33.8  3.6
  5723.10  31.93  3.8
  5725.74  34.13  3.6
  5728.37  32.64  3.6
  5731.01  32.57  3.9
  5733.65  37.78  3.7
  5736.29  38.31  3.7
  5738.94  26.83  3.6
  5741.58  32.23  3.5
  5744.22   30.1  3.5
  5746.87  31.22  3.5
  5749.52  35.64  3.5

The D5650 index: 5634.19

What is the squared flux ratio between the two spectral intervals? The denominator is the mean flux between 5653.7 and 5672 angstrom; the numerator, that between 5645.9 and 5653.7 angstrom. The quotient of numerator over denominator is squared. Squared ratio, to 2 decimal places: 1.10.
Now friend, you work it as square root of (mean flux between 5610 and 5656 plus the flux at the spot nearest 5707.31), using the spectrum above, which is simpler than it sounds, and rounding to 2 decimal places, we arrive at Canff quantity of 8.49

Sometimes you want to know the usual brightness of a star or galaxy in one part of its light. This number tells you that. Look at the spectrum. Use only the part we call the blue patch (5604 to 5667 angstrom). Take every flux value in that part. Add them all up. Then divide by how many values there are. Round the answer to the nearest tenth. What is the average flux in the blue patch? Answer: 32.2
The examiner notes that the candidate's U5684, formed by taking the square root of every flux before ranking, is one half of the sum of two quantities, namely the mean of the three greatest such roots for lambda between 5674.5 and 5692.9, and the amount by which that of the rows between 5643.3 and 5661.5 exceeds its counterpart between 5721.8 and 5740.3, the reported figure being 2.92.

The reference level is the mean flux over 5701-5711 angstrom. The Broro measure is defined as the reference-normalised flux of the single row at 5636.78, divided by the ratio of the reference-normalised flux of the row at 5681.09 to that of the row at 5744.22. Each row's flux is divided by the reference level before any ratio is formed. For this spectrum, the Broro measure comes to 0.89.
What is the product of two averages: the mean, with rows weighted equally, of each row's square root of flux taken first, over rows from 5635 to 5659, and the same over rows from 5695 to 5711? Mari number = 31.6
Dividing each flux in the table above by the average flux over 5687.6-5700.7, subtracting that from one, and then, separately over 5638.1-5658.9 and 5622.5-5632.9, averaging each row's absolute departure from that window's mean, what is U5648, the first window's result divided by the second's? 1.52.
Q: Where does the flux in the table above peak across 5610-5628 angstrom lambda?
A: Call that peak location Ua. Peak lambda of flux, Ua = 5618.64 angstrom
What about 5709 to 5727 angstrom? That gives 5715.20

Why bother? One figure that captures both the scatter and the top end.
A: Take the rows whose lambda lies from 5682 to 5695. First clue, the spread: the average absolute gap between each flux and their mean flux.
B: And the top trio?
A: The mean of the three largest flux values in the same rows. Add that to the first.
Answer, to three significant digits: 36.8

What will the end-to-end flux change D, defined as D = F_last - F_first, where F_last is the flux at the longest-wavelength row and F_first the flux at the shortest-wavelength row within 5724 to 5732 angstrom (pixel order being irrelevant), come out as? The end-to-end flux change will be -1.6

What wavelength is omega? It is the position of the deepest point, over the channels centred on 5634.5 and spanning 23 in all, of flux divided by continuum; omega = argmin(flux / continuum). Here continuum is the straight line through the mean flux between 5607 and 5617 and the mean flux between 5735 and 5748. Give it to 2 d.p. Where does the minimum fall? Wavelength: 5636.78 angstrom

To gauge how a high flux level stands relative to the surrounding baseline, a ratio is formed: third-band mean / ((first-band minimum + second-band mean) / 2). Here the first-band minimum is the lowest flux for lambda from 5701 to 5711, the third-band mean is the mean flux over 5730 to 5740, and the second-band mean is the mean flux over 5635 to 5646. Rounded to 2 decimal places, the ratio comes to 1.12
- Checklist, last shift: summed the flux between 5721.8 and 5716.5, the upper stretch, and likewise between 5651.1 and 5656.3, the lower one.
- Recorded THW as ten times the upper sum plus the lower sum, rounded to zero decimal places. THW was 651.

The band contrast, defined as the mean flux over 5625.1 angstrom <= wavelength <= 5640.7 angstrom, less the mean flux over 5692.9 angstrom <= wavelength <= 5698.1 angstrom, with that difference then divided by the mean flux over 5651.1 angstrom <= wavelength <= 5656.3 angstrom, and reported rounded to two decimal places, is -0.02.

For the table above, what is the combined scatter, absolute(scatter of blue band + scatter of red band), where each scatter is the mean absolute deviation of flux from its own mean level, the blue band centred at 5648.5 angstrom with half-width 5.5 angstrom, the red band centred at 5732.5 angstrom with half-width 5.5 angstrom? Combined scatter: 5.7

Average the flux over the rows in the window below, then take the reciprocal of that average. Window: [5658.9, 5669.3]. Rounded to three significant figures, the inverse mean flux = 0.0309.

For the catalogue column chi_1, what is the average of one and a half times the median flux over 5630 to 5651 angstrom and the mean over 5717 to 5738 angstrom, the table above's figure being 42.1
